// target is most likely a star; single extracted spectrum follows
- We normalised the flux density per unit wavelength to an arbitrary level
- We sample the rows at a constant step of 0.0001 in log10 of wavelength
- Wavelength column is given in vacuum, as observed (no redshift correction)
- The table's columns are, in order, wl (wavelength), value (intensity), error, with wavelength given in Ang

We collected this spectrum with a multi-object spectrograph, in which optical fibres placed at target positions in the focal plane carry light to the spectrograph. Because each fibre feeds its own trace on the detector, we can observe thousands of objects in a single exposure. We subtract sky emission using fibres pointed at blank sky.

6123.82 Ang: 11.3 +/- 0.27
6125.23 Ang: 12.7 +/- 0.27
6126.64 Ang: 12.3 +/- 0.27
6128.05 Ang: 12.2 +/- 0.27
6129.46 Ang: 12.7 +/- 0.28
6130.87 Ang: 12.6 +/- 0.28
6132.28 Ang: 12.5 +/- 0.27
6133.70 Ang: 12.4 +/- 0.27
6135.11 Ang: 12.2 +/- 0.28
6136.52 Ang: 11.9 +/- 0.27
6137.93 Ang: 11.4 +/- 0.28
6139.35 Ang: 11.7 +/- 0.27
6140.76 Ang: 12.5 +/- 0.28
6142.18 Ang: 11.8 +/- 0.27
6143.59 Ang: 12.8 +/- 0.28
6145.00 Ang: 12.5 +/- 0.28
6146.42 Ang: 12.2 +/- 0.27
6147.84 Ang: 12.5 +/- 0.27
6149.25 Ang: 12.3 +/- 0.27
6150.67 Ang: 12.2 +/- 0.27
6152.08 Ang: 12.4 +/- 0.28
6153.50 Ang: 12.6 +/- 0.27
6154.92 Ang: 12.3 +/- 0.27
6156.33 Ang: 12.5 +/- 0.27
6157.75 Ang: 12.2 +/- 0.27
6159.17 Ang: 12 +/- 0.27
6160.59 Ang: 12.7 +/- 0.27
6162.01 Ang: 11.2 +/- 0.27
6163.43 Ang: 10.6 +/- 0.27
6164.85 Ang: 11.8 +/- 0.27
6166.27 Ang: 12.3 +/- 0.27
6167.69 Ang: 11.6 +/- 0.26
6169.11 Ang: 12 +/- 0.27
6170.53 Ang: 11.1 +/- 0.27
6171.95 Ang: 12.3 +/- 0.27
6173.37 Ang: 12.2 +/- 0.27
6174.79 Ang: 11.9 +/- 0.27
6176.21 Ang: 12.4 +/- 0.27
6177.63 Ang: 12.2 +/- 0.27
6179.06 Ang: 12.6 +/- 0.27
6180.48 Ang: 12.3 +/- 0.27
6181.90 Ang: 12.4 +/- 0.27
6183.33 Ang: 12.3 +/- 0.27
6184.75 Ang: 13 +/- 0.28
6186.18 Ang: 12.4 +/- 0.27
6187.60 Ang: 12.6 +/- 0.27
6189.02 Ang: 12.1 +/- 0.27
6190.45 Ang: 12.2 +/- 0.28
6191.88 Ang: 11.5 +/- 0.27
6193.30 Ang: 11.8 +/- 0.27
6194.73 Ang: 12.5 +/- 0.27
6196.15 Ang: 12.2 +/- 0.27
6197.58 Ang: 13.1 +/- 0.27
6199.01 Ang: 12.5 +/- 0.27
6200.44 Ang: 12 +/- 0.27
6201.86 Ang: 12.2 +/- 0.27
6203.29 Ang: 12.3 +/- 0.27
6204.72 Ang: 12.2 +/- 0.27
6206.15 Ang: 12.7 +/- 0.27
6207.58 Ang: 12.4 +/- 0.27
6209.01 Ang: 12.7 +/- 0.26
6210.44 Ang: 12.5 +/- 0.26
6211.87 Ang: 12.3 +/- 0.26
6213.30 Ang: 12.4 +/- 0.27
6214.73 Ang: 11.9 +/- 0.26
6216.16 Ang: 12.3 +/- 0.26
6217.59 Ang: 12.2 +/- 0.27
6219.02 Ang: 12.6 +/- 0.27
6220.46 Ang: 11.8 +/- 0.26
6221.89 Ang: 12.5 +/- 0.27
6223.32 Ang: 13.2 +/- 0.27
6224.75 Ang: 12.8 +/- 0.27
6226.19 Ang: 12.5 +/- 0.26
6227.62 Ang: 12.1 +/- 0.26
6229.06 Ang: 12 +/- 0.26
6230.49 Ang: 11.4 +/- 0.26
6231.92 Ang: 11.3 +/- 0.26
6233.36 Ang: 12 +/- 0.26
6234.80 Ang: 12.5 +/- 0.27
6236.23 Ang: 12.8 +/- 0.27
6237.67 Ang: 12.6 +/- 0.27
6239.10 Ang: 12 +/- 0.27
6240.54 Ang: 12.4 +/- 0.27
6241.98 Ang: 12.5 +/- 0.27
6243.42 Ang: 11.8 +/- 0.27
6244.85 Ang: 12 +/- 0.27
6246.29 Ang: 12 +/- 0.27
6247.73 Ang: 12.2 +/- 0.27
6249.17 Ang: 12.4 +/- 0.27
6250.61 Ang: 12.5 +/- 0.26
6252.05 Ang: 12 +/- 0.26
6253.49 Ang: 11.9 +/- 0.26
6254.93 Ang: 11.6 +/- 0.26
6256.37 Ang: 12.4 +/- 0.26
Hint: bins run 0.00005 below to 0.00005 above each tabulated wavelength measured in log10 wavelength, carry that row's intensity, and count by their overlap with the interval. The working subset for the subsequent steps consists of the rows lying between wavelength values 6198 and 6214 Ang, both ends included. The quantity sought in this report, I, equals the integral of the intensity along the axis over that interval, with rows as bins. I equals 198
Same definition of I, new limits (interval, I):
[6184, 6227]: 532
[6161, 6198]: 448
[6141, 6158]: 210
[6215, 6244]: 356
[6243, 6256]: 157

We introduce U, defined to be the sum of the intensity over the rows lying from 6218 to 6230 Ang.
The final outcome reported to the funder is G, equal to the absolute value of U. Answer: 99.5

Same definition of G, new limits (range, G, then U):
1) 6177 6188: 99.8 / 99.8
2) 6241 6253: 97.4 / 97.4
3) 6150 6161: 98.9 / 98.9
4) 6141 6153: 98.7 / 98.7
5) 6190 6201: 97.8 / 97.8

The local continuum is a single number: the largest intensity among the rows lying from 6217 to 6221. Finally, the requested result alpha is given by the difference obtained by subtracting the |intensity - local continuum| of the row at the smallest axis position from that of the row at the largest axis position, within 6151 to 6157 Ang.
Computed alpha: -0.10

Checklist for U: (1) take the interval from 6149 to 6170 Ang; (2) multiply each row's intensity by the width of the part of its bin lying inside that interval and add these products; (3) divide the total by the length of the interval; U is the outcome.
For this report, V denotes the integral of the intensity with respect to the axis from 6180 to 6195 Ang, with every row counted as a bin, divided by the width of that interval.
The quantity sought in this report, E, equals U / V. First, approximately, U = 12.0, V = 12.3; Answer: 0.98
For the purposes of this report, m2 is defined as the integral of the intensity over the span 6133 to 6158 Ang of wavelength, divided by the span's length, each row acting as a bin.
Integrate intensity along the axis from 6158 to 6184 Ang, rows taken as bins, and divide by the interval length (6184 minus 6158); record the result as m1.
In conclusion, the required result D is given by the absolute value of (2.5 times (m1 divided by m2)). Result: 2.45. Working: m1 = 12.0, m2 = 12.2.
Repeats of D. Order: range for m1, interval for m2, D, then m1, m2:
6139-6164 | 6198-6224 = 2.46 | 12.2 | 12.4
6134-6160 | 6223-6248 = 2.50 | 12.2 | 12.2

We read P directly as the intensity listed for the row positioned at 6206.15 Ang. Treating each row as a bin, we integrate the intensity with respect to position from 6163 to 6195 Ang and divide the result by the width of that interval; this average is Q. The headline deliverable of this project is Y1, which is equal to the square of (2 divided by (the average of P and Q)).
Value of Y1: 0.0260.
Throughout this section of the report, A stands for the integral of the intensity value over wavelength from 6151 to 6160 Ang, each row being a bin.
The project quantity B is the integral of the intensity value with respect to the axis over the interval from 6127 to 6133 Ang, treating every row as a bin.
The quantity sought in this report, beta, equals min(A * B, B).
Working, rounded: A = 111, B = 75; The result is 75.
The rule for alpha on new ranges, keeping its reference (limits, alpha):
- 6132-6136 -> 0.30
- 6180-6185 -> 0.10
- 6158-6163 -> 0.80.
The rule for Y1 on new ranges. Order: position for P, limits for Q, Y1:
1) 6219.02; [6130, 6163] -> 0.0260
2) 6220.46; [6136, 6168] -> 0.0280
